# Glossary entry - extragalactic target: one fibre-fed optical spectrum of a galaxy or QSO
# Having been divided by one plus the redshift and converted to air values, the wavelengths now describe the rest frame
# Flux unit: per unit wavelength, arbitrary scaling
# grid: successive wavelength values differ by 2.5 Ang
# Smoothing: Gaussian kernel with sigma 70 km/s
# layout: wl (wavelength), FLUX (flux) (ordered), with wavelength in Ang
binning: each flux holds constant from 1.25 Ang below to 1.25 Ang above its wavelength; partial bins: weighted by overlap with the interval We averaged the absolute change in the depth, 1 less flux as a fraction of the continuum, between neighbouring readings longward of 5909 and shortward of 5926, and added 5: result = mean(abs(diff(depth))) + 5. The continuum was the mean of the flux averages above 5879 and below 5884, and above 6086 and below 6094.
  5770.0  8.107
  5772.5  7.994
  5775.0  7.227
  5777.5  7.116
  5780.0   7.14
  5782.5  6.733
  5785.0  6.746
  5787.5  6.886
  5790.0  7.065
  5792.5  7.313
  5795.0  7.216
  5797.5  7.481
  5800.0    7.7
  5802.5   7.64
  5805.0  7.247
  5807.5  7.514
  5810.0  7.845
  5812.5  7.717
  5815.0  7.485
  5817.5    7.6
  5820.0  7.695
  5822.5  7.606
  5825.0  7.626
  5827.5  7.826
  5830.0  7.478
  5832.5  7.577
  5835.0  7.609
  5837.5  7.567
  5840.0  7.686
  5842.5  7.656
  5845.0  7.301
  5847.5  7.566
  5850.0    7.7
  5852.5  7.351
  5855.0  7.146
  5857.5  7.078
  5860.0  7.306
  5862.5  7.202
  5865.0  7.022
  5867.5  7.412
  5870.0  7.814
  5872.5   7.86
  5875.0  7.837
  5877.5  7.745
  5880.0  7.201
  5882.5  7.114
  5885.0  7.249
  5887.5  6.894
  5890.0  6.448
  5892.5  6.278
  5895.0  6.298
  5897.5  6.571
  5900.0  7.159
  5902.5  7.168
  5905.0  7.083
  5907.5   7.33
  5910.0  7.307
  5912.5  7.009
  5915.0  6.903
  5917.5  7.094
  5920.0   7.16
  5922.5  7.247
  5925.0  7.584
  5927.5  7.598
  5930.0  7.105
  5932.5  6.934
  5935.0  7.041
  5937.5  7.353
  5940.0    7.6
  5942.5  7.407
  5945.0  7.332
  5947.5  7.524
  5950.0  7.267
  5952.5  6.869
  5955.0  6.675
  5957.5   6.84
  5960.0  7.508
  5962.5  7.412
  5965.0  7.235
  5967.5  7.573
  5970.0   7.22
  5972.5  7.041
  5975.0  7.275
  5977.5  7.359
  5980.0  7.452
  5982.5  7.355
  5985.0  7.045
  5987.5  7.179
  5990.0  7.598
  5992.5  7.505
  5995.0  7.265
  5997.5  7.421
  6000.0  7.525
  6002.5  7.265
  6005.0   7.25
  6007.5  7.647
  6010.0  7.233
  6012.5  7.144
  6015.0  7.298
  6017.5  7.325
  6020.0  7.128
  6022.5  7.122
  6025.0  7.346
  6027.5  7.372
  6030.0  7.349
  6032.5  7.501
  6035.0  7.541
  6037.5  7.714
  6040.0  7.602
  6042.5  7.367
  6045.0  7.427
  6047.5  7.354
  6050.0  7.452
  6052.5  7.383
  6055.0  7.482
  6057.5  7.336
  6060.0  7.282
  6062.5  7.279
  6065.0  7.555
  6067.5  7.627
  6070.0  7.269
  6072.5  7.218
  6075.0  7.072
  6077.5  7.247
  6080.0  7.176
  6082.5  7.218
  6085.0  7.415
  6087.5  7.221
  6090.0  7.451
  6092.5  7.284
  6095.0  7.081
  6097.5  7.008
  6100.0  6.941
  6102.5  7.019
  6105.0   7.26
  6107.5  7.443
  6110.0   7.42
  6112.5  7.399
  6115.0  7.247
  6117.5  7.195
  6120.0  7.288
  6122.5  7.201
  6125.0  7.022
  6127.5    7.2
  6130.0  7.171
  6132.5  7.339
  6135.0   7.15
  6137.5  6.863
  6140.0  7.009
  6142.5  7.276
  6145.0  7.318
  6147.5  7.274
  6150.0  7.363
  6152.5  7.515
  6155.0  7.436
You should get 5.025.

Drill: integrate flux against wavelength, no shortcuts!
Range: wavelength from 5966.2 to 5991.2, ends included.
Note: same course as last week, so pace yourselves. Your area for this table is 183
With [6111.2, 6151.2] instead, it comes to 288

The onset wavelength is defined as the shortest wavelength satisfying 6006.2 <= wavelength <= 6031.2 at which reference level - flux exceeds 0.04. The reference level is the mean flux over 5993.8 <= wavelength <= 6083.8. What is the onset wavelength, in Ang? 6010.0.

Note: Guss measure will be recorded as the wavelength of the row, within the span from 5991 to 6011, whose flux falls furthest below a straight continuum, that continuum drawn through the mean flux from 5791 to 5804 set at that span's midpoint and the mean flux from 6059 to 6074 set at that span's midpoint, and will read 6010.0 Ang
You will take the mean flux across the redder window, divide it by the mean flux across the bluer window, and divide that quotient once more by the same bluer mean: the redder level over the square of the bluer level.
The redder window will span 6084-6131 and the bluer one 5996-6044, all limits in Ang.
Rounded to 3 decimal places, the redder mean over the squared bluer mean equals 0.133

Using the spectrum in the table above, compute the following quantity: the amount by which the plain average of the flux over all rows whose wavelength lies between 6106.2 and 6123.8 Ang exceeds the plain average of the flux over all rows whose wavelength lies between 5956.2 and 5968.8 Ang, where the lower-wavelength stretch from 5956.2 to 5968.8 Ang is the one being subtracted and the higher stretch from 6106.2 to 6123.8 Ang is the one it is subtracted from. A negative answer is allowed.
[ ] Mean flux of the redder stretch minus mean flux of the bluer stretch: 0.0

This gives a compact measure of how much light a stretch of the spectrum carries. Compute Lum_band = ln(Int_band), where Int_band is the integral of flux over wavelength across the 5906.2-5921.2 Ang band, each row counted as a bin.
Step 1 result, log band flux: 4.67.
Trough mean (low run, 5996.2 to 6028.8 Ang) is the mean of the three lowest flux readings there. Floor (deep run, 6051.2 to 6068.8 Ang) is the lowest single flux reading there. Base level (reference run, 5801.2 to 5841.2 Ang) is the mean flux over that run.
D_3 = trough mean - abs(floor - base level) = 6.8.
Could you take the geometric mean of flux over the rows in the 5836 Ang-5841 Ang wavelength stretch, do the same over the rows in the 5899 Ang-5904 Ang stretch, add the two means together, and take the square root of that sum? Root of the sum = 3.85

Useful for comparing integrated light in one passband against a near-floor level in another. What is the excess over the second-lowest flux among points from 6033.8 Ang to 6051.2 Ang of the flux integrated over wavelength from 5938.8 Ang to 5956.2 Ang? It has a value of 119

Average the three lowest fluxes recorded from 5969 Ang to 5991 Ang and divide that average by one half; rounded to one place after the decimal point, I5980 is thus 14.2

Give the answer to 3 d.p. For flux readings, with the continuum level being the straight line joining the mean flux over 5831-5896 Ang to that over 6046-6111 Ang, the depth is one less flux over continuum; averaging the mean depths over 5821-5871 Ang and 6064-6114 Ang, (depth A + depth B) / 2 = -0.010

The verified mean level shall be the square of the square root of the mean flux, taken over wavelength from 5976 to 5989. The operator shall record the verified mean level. 7.28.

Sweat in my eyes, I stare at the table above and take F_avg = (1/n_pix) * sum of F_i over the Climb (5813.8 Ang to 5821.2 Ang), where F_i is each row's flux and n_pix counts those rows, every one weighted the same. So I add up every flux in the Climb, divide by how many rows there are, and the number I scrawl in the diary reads 7.59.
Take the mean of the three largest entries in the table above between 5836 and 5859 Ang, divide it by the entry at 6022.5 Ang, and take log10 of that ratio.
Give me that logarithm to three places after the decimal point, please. 0.033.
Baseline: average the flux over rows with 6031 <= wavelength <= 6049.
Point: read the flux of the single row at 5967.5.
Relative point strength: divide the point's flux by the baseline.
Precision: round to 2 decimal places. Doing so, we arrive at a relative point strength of 1.01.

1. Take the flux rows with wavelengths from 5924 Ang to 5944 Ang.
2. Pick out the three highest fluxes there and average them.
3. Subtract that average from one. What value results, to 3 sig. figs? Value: -6.59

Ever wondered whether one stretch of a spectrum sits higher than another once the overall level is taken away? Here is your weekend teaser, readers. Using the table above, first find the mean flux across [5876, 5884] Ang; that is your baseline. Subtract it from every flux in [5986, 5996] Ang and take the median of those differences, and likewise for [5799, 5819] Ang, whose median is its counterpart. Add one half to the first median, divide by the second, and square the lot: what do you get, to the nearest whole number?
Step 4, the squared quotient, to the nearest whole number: 4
